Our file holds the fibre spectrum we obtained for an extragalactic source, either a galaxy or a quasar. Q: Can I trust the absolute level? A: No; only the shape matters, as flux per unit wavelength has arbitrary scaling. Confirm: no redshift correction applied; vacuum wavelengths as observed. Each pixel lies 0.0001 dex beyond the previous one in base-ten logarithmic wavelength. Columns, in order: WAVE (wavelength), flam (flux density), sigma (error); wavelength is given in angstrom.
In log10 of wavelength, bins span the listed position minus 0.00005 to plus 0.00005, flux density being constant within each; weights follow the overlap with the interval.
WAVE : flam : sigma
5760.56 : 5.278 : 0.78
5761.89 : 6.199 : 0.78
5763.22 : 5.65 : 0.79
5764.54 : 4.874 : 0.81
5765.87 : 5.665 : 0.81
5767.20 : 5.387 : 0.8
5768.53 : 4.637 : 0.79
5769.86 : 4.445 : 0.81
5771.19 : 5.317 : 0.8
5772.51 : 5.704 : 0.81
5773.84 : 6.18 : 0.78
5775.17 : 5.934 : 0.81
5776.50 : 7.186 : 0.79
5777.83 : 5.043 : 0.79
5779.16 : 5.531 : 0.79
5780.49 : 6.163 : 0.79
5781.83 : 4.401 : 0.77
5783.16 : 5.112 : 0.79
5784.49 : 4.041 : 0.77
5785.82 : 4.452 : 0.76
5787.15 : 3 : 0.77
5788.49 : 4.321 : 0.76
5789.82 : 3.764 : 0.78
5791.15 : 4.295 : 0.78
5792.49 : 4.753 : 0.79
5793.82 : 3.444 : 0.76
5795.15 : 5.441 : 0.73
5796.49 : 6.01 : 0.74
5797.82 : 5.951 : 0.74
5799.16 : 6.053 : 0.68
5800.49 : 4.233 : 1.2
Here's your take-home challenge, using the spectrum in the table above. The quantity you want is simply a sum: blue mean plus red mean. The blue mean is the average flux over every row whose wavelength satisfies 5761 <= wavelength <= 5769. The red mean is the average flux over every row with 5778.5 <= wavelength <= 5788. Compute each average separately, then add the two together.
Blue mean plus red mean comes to 10.1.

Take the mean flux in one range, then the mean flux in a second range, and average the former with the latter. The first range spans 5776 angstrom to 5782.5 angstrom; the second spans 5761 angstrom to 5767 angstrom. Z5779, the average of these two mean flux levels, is 5.6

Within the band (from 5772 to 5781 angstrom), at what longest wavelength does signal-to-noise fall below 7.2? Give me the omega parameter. 5779.16 angstrom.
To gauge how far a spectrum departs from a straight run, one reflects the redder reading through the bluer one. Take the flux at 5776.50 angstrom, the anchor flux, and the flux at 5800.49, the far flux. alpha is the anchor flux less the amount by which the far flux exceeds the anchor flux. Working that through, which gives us 10.1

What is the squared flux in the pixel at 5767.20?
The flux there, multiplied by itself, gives 29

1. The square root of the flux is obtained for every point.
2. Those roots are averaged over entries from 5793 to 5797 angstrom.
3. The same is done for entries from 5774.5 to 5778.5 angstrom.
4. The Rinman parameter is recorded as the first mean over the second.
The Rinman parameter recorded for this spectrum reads 0.90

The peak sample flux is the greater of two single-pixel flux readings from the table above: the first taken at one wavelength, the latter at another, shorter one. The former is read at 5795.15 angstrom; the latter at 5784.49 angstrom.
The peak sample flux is 5.4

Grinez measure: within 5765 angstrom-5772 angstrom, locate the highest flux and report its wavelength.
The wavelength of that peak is 5765.87 angstrom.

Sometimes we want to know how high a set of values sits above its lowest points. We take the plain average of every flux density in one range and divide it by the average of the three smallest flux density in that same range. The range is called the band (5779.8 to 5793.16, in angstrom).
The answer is 1.23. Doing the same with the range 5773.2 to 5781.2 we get 1.09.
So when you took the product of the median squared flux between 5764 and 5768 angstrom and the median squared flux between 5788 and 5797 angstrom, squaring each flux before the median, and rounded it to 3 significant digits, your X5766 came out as 542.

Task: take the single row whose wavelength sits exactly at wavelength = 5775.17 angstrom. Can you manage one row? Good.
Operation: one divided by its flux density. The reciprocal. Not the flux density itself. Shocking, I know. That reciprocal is 0.169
